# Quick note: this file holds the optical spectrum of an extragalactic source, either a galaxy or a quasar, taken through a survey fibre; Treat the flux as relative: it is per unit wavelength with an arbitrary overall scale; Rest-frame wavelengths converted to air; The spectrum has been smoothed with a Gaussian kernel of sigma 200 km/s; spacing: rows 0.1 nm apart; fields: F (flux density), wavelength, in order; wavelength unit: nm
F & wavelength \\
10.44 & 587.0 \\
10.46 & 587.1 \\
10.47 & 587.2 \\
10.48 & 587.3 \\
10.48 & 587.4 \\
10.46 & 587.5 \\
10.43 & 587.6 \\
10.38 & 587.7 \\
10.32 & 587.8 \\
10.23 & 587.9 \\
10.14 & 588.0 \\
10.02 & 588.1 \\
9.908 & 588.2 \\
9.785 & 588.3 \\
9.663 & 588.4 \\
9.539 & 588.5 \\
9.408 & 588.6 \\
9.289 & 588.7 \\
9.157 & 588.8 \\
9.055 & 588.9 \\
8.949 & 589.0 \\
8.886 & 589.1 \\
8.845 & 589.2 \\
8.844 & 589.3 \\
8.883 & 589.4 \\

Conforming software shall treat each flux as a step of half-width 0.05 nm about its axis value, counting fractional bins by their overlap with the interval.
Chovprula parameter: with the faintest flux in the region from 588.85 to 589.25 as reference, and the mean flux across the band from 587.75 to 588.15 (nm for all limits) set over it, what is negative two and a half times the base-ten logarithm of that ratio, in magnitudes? -0.152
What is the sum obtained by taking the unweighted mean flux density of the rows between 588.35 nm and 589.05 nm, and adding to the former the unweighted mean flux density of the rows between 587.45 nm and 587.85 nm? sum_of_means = 19.7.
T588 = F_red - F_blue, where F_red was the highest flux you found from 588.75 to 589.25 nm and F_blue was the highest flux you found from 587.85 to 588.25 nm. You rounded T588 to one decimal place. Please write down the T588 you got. -1.1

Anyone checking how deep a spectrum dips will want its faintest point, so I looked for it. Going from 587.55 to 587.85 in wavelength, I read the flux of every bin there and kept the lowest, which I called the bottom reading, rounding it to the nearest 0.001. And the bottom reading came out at 10.320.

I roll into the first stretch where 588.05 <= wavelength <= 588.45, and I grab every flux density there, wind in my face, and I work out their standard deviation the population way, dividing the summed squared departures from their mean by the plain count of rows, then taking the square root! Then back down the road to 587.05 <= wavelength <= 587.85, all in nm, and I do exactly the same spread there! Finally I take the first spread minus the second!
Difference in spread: 0.08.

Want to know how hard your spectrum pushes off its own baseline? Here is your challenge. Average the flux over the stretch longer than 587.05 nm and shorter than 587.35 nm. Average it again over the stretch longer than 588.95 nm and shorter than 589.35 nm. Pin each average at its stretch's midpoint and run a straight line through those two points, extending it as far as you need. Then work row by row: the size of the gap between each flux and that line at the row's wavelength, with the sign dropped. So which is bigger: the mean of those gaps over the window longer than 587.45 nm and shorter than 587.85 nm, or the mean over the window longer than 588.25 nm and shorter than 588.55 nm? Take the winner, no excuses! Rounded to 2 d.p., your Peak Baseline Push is 0.29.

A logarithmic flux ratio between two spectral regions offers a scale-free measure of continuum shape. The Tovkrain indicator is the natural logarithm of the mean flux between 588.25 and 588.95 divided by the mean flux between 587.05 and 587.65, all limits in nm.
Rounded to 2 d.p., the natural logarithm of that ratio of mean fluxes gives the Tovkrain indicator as -0.11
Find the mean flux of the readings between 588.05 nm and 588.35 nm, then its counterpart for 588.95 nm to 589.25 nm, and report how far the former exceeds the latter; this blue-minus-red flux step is 1.0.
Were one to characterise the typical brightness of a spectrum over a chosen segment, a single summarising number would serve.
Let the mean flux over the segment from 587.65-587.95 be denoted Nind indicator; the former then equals 10.3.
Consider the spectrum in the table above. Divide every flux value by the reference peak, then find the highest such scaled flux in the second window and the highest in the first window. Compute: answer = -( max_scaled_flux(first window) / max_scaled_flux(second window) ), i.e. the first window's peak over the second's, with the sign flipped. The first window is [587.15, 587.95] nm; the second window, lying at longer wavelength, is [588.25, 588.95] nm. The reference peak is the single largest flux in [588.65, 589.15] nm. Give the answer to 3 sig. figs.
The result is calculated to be -1.07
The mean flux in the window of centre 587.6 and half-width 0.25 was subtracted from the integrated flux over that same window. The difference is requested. -5.2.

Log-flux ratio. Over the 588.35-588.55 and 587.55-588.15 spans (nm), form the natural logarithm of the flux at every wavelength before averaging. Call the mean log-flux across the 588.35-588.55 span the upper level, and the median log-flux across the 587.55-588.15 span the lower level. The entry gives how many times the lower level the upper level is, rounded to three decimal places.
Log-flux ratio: 0.971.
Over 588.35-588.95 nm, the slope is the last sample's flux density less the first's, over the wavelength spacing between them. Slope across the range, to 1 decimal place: -1.2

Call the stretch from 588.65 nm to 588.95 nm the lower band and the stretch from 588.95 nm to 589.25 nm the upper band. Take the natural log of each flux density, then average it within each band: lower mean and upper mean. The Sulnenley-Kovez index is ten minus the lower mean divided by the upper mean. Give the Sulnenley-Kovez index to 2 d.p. 8.99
